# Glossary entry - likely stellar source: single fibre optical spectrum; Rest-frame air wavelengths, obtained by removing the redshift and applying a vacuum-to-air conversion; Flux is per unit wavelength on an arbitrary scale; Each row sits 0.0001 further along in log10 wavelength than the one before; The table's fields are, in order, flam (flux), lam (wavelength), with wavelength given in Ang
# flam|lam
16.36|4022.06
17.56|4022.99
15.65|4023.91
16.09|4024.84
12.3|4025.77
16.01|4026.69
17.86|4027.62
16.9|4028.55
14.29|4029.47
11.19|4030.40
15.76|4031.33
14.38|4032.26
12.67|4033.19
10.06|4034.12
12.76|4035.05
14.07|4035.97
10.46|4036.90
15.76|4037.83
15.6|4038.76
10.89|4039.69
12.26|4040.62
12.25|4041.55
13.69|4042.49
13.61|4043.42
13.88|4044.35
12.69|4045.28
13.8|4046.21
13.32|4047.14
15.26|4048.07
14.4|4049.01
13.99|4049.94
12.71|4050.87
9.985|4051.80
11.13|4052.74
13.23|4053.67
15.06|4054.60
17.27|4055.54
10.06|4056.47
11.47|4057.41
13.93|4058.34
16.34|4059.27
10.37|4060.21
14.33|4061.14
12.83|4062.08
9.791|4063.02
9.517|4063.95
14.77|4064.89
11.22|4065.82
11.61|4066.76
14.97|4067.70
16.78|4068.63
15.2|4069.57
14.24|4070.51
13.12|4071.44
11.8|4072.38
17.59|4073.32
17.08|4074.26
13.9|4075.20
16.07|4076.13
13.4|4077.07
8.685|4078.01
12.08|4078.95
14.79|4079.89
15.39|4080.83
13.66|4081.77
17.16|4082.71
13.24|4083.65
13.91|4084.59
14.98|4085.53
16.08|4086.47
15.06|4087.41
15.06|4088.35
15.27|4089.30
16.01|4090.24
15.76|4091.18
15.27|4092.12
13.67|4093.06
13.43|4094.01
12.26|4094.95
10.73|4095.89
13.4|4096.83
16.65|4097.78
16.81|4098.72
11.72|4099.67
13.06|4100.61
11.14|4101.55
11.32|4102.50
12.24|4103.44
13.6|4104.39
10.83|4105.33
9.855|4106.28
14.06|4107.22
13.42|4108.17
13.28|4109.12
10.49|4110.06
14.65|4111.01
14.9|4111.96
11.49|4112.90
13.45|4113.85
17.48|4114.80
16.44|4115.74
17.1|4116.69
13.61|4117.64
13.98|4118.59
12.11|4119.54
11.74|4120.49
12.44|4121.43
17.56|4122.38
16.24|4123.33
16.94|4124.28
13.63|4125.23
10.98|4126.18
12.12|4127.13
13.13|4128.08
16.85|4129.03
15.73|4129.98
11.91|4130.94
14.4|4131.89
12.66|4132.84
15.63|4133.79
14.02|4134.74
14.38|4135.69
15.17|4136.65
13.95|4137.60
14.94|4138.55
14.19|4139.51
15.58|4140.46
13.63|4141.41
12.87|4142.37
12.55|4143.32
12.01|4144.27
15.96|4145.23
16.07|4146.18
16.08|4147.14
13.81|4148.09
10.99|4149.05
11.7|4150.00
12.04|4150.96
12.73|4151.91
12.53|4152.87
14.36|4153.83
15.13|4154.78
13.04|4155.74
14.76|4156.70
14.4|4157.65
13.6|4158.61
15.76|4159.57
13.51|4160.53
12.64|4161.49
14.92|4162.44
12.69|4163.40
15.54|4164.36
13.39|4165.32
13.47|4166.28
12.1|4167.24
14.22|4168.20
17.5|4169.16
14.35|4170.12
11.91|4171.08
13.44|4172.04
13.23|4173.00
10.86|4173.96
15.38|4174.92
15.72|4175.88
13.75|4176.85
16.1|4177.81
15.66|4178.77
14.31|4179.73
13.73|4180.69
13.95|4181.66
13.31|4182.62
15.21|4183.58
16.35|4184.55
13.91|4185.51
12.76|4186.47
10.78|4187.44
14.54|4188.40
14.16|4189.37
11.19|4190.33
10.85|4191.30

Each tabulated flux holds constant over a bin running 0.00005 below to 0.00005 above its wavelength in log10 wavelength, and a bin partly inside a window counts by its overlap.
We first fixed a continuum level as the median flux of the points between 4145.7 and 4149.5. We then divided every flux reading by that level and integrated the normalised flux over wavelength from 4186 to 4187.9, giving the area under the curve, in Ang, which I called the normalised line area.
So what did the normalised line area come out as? 1.5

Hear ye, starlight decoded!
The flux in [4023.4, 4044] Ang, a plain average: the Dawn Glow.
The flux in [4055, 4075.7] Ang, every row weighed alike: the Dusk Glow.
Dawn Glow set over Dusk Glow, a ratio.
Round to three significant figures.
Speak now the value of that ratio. 1.02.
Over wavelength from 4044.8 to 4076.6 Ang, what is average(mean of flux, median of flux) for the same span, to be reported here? 13.7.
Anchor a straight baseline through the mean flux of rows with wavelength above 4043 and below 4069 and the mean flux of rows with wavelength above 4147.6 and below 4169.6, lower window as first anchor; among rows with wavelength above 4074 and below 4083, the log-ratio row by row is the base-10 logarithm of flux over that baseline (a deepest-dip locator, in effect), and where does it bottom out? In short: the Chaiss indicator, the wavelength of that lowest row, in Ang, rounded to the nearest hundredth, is 4078.01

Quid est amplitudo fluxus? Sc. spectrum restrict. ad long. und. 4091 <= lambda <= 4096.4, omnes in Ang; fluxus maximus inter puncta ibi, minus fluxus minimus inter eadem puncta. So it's 5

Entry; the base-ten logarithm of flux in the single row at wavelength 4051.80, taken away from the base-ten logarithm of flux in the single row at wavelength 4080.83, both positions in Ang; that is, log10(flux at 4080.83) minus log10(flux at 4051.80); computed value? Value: 0.19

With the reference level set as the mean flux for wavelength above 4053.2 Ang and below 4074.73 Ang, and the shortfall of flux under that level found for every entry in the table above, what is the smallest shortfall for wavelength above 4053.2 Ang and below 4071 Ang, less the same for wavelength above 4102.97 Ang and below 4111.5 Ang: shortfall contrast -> -2.6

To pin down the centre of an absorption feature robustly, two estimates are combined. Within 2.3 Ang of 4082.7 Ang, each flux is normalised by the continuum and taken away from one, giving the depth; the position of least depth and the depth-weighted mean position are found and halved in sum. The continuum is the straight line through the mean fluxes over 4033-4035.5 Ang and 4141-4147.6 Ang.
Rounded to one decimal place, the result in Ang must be 4082.5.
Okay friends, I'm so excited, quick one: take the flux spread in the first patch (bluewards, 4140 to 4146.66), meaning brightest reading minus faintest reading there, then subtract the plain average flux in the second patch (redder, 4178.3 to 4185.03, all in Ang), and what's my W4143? -10.6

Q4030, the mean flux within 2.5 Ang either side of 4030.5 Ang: 14.5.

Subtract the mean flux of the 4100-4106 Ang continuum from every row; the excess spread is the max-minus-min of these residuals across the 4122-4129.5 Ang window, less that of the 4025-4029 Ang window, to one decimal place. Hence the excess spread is 1.0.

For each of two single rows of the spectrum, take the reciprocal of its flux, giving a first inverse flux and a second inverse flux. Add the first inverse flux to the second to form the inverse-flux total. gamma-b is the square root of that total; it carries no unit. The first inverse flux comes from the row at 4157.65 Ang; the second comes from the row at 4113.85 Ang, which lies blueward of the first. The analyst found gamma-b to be 0.379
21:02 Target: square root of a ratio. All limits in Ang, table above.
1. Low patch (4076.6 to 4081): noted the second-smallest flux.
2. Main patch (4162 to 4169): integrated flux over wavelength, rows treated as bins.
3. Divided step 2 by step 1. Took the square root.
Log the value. 2.8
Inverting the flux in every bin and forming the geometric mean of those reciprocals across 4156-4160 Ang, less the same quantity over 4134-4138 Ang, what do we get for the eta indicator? -0.0011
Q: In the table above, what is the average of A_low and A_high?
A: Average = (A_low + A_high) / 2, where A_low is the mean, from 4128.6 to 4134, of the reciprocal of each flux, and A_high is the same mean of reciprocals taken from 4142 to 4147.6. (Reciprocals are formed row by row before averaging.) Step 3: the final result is 0.071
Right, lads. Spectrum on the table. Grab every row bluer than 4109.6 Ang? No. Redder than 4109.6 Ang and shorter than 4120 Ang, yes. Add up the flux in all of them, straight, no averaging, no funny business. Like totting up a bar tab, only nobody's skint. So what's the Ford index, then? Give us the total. 156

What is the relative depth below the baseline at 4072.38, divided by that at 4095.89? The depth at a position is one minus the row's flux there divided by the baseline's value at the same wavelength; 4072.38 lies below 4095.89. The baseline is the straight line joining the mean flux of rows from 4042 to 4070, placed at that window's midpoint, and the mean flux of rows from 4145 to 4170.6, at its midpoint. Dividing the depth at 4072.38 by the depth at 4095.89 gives 0.56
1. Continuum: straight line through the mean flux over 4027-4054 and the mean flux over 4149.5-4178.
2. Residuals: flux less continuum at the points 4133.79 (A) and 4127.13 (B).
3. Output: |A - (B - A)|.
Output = 5.4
